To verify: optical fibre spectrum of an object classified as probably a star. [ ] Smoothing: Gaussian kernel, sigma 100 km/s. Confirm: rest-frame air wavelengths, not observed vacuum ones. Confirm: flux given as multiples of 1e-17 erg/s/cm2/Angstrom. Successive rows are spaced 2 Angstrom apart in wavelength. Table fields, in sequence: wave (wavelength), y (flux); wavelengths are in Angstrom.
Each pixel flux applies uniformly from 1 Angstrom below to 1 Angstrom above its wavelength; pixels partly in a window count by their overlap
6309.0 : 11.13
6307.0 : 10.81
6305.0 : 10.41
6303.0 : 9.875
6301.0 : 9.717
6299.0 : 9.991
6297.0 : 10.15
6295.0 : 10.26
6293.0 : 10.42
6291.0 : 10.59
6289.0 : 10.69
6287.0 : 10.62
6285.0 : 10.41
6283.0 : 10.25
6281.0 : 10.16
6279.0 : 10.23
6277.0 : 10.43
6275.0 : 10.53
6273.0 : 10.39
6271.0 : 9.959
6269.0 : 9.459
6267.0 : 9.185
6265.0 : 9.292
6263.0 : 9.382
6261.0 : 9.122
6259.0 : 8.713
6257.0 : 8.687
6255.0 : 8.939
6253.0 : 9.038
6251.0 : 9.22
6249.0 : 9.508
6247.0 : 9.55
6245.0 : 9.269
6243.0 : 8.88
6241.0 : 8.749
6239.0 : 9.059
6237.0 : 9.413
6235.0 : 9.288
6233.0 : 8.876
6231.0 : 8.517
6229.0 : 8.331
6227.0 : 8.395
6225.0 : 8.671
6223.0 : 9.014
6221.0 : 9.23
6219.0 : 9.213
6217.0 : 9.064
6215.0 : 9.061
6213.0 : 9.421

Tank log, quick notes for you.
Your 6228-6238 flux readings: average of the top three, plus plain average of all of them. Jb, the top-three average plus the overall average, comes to 18.1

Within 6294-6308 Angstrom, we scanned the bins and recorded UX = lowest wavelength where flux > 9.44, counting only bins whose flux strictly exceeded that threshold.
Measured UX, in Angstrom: 6295.0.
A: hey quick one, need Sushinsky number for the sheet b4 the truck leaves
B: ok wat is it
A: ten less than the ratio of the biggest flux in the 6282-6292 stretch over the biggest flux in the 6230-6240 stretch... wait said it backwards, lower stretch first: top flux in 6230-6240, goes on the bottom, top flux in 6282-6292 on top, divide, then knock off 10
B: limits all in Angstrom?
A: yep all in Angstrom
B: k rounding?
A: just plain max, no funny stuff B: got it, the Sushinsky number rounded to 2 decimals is -8.86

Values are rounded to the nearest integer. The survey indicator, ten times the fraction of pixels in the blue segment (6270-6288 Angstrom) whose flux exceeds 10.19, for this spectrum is 8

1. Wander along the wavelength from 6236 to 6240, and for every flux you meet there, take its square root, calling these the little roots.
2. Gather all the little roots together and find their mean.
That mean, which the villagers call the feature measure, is 3.04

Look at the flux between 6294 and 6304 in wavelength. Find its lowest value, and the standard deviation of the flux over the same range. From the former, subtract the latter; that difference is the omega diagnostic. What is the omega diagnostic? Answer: 9.5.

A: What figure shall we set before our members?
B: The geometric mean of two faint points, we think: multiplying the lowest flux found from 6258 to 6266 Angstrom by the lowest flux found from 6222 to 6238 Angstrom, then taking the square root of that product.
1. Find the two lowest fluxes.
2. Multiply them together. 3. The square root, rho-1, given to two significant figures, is 8.5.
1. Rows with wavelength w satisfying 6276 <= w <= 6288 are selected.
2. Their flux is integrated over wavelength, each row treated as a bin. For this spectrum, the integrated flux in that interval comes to 124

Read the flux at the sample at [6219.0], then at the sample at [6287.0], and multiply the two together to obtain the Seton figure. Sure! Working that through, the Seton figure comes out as 97.8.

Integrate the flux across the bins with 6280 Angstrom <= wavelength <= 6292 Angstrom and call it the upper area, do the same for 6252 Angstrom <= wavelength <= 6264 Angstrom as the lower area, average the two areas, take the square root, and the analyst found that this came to 10.8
